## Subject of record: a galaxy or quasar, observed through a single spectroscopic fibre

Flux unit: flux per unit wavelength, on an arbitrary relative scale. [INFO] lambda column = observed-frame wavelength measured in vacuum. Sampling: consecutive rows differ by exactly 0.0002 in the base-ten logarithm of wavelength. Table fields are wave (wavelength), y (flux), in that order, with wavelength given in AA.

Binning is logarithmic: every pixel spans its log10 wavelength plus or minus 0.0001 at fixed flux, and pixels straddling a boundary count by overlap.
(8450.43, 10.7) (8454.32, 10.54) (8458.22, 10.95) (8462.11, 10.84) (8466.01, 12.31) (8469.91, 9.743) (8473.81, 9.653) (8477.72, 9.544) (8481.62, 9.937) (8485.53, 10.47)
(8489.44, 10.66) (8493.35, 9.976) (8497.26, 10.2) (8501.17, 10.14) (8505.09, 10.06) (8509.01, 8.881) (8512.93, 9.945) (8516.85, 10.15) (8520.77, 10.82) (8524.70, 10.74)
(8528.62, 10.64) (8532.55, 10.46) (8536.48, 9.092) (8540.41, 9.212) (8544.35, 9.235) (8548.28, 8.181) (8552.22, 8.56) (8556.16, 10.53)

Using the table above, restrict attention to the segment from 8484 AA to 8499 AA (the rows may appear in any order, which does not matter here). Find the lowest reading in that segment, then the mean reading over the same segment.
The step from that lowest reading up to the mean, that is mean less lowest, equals 0.35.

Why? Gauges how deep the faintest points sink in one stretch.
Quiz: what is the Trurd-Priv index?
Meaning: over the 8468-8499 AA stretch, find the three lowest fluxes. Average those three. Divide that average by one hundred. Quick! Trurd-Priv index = 0.096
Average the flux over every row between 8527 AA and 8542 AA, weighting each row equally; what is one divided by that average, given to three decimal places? 0.102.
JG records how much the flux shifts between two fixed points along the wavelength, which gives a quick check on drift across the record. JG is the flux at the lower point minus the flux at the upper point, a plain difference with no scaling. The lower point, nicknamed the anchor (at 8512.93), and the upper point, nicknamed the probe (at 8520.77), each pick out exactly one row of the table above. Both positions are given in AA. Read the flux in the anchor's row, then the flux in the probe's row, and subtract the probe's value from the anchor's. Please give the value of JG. -0.9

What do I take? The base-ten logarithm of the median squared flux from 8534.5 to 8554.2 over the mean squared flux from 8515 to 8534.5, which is -0.13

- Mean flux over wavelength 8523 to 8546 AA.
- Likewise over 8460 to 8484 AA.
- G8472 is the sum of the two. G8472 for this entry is 20.2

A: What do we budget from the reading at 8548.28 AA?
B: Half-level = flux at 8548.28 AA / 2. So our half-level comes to 4.09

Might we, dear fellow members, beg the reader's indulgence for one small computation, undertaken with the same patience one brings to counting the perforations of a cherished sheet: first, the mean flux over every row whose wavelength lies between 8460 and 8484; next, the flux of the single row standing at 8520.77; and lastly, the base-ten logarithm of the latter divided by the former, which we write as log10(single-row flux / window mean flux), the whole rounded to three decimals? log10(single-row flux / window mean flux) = 0.020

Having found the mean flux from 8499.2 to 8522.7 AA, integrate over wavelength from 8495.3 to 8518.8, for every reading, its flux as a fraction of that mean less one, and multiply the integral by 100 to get -24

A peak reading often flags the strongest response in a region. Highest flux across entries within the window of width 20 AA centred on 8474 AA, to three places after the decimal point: 12.310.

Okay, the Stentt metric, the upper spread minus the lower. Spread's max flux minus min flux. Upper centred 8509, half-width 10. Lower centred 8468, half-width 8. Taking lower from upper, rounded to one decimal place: -1.4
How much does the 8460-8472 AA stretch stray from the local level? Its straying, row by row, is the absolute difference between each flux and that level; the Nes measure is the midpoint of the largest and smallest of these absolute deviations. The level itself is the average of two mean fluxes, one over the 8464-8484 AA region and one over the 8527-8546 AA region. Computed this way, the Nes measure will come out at 1.3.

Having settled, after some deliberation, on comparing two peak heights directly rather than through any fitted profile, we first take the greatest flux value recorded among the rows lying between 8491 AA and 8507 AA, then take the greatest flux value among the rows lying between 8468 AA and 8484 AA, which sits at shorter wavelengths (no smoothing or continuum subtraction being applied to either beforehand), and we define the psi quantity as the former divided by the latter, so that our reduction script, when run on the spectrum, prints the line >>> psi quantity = 1.03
